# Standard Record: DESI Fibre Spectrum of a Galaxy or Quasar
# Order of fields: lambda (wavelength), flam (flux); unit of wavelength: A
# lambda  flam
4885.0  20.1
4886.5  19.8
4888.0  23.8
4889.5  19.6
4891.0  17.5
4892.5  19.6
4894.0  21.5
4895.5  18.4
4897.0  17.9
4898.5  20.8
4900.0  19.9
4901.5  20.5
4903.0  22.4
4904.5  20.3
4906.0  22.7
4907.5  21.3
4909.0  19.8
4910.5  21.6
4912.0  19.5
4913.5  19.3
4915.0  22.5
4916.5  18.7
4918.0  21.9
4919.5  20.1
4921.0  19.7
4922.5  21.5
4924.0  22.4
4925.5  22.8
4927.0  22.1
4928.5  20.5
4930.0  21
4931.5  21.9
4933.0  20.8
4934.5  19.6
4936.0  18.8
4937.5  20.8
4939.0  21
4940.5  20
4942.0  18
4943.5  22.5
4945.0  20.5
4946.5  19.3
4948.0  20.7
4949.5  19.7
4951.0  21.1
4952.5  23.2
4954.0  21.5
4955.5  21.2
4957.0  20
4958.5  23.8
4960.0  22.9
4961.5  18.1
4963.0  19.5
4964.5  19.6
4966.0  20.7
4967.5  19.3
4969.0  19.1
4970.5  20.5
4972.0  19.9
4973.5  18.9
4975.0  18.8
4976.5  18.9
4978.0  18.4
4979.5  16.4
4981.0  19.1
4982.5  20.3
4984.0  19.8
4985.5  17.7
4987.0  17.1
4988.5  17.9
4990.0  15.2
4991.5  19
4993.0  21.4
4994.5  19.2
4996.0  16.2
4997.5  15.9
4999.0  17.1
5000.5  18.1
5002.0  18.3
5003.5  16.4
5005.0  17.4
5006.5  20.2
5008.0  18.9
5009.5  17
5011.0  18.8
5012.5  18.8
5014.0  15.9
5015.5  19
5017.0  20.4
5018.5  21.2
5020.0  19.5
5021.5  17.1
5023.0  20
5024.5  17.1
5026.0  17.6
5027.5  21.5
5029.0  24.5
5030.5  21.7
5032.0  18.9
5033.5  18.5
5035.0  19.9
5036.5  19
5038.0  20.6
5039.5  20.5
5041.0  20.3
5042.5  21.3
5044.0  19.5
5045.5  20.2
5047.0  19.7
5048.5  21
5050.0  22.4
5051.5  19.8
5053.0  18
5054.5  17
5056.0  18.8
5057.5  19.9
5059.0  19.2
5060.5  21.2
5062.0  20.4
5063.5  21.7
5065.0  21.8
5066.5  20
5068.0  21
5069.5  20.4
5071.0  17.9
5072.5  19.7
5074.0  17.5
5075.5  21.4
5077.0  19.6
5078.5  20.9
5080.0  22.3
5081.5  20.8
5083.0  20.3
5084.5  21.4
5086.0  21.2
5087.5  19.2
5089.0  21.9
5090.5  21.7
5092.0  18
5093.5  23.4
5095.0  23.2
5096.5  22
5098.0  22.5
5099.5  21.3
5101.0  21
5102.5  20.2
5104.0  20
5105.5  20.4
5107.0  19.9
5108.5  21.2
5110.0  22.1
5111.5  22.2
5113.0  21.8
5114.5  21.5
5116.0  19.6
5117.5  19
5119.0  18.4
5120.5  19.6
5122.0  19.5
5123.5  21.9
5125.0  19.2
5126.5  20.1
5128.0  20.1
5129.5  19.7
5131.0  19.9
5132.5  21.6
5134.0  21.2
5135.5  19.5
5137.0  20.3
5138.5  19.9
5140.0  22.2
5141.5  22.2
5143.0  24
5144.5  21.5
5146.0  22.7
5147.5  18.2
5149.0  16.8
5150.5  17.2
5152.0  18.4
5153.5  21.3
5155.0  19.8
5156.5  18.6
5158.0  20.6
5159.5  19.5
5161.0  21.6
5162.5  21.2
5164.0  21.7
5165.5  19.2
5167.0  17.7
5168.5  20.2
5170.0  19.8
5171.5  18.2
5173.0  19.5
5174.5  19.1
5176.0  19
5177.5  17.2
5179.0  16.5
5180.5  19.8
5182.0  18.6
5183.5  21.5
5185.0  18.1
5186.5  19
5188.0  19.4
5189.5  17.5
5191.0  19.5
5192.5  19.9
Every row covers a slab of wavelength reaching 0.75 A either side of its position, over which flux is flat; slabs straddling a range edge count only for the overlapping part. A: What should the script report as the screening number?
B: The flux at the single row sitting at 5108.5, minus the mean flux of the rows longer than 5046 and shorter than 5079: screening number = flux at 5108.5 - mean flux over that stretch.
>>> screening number 1.2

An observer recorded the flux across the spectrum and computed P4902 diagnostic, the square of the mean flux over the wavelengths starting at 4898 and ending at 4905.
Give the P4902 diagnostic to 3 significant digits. 432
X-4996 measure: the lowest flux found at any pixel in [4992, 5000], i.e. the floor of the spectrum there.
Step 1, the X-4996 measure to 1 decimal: 15.9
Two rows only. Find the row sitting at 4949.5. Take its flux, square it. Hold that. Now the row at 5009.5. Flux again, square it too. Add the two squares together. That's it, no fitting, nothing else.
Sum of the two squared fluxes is 677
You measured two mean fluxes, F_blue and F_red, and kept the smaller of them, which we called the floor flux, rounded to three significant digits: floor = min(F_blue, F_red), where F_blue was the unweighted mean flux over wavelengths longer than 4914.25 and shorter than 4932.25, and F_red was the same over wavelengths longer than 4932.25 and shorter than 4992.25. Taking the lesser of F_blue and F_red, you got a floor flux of 19.7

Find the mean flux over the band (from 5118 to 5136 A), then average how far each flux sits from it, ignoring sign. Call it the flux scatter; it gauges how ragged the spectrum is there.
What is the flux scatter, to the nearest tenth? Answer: 0.8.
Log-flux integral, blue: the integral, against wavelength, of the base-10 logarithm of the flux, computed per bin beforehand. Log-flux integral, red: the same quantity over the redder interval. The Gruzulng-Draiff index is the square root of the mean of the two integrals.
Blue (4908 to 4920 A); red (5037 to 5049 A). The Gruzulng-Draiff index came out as 3.96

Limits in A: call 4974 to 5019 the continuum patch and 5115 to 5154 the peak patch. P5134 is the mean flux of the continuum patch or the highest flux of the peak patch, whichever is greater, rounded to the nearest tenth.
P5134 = 24.0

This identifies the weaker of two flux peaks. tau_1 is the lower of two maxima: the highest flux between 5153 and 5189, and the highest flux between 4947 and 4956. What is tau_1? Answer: 21.7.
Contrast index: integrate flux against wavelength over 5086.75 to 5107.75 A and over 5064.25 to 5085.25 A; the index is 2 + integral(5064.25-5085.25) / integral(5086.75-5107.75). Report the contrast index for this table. 2.97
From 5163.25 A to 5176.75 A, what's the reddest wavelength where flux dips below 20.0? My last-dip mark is 5176.0 A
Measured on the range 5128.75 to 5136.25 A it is 5135.5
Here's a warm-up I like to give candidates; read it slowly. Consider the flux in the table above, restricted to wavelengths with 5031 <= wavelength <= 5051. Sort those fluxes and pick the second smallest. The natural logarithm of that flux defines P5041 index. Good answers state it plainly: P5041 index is 2.94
